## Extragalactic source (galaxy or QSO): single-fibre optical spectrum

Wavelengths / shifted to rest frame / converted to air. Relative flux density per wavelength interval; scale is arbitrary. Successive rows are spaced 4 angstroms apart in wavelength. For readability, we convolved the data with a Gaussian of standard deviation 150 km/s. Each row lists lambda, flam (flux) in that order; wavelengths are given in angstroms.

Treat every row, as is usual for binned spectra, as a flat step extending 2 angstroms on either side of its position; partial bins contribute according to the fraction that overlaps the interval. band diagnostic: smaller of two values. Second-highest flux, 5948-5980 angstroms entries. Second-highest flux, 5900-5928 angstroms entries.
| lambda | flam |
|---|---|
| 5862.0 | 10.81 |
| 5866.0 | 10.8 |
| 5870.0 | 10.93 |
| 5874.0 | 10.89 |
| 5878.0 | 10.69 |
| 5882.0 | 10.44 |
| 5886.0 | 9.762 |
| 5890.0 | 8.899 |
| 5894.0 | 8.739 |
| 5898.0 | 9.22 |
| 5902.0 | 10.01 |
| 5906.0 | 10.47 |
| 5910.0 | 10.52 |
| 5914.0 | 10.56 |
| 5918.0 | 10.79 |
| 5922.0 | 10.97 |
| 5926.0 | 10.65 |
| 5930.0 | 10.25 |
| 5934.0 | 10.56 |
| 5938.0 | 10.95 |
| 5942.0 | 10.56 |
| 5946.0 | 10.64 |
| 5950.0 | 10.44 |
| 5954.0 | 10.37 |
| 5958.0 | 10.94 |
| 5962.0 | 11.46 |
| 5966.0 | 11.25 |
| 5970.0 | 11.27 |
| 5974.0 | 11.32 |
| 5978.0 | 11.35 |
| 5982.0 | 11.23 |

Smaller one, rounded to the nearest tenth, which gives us 10.8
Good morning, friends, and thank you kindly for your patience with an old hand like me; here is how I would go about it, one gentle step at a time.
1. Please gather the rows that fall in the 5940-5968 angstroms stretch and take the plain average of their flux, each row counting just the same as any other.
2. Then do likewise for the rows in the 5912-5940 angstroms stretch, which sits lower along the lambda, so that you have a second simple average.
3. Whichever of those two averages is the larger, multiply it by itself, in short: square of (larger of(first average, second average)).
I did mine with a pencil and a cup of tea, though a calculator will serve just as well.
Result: 117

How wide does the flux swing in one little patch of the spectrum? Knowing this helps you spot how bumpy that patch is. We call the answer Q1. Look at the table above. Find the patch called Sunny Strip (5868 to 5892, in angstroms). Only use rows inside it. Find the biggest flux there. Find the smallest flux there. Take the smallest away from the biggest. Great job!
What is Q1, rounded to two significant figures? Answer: 2.0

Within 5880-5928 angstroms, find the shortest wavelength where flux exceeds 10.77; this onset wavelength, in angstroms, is 5918.0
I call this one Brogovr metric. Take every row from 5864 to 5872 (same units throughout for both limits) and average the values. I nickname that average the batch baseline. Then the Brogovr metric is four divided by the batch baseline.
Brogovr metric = 0.368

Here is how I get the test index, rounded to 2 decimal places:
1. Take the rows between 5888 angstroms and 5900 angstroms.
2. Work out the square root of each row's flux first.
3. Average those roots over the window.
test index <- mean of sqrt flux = 2.99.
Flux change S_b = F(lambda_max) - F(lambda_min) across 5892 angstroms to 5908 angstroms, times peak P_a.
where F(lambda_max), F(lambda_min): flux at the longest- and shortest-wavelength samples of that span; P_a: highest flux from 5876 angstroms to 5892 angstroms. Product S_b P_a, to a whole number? 19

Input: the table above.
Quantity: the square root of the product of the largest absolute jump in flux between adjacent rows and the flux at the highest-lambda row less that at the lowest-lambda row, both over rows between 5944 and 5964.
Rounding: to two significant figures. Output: 0.68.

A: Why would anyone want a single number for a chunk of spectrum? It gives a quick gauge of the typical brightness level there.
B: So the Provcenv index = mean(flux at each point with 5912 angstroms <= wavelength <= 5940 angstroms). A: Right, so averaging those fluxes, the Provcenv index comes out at 10.7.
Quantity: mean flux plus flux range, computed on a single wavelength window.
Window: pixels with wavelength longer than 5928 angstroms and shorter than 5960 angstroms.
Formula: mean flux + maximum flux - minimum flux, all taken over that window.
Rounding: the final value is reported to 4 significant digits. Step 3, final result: 11.29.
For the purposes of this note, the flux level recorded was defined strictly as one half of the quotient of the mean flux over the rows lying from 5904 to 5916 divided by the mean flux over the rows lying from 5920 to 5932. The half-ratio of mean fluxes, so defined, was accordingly 0.495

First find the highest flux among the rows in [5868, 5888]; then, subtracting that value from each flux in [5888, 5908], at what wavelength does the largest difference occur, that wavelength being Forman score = 5906.0 angstroms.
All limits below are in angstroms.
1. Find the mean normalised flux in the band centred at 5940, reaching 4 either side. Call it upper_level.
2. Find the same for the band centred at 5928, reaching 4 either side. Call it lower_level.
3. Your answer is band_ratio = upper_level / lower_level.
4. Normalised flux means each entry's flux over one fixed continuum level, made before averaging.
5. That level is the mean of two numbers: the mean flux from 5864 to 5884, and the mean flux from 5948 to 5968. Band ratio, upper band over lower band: 1.03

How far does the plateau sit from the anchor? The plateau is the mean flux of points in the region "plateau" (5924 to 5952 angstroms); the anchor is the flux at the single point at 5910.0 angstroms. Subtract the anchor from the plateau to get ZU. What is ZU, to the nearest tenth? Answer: 0.1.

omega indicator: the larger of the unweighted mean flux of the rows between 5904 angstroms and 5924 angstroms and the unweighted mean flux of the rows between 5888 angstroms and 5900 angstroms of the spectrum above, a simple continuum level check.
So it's 10.7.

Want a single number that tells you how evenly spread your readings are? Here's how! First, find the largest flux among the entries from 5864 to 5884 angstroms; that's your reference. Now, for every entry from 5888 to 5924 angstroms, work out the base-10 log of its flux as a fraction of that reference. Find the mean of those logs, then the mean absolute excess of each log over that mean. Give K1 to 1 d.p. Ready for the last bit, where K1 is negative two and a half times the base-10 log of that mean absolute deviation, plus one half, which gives 4.2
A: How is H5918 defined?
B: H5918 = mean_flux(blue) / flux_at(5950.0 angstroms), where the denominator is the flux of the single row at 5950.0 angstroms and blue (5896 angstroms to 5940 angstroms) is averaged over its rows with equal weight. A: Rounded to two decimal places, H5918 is 1.00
